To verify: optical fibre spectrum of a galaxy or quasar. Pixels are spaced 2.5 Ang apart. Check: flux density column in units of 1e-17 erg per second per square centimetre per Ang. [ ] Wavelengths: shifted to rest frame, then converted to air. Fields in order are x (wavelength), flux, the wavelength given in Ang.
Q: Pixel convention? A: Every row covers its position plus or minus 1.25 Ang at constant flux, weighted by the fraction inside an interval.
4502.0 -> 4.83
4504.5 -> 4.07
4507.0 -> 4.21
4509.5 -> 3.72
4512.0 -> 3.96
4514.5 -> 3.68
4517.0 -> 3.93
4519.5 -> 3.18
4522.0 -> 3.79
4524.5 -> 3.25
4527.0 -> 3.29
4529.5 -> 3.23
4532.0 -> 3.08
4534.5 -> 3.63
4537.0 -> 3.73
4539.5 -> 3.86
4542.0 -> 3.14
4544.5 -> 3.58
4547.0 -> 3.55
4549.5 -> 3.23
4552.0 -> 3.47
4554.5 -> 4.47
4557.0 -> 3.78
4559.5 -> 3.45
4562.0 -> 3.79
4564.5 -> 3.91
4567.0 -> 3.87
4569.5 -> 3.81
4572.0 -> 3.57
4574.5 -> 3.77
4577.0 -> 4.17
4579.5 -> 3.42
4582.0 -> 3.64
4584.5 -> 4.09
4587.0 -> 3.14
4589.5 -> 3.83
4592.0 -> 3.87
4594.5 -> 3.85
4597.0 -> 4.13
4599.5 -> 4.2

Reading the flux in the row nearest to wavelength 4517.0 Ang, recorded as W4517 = 3.93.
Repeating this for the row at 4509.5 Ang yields 3.72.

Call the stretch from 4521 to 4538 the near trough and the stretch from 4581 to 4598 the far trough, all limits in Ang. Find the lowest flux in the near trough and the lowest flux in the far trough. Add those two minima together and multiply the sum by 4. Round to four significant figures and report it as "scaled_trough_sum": 24.88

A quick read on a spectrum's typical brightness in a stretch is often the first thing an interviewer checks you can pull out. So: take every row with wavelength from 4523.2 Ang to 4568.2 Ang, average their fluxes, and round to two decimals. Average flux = 3.57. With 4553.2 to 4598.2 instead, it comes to 3.81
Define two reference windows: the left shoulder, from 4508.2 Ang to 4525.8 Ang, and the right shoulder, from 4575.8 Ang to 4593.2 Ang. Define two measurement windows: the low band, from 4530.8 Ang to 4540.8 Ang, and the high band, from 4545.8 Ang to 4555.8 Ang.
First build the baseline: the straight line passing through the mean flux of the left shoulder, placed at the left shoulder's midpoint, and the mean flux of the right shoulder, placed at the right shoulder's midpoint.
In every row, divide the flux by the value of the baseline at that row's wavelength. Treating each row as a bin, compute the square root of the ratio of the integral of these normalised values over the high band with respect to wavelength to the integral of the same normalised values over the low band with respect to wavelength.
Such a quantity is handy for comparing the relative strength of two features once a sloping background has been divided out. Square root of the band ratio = 1.01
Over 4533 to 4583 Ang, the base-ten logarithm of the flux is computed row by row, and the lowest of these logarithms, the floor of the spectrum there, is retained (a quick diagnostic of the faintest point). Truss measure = 0.497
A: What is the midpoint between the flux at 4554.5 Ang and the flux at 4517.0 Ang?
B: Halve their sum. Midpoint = 4.20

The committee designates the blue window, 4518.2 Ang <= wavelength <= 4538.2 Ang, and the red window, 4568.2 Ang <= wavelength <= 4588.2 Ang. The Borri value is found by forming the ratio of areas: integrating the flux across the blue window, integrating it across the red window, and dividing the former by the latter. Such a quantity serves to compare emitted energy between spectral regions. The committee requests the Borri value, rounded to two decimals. 0.92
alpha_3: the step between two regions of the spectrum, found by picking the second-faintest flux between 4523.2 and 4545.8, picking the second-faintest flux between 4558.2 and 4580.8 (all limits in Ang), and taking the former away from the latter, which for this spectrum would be 0.3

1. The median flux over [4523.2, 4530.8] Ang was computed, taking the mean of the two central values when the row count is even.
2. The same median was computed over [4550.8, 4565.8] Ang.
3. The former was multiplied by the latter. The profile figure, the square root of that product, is 3.51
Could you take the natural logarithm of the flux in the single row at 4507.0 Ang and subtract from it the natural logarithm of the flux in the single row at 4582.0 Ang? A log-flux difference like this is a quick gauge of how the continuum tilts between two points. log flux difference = 0.15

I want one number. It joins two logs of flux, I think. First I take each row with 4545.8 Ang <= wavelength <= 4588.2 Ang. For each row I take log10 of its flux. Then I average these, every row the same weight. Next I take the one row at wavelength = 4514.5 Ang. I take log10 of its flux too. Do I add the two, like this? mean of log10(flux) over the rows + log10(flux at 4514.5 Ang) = 1.13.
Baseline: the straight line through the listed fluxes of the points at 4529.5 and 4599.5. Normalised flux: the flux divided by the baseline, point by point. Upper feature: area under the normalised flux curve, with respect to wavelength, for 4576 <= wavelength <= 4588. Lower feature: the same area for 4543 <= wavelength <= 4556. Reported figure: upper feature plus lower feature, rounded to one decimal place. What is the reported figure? 24.7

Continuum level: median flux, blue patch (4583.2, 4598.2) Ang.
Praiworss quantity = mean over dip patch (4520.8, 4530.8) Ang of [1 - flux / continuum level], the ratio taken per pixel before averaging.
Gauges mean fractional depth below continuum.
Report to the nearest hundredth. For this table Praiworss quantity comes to 0.12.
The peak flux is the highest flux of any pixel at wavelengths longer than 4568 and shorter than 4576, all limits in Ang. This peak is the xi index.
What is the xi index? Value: 3.81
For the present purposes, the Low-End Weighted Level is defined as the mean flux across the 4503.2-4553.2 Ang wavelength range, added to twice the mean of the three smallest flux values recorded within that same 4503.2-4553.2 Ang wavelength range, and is 9.85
